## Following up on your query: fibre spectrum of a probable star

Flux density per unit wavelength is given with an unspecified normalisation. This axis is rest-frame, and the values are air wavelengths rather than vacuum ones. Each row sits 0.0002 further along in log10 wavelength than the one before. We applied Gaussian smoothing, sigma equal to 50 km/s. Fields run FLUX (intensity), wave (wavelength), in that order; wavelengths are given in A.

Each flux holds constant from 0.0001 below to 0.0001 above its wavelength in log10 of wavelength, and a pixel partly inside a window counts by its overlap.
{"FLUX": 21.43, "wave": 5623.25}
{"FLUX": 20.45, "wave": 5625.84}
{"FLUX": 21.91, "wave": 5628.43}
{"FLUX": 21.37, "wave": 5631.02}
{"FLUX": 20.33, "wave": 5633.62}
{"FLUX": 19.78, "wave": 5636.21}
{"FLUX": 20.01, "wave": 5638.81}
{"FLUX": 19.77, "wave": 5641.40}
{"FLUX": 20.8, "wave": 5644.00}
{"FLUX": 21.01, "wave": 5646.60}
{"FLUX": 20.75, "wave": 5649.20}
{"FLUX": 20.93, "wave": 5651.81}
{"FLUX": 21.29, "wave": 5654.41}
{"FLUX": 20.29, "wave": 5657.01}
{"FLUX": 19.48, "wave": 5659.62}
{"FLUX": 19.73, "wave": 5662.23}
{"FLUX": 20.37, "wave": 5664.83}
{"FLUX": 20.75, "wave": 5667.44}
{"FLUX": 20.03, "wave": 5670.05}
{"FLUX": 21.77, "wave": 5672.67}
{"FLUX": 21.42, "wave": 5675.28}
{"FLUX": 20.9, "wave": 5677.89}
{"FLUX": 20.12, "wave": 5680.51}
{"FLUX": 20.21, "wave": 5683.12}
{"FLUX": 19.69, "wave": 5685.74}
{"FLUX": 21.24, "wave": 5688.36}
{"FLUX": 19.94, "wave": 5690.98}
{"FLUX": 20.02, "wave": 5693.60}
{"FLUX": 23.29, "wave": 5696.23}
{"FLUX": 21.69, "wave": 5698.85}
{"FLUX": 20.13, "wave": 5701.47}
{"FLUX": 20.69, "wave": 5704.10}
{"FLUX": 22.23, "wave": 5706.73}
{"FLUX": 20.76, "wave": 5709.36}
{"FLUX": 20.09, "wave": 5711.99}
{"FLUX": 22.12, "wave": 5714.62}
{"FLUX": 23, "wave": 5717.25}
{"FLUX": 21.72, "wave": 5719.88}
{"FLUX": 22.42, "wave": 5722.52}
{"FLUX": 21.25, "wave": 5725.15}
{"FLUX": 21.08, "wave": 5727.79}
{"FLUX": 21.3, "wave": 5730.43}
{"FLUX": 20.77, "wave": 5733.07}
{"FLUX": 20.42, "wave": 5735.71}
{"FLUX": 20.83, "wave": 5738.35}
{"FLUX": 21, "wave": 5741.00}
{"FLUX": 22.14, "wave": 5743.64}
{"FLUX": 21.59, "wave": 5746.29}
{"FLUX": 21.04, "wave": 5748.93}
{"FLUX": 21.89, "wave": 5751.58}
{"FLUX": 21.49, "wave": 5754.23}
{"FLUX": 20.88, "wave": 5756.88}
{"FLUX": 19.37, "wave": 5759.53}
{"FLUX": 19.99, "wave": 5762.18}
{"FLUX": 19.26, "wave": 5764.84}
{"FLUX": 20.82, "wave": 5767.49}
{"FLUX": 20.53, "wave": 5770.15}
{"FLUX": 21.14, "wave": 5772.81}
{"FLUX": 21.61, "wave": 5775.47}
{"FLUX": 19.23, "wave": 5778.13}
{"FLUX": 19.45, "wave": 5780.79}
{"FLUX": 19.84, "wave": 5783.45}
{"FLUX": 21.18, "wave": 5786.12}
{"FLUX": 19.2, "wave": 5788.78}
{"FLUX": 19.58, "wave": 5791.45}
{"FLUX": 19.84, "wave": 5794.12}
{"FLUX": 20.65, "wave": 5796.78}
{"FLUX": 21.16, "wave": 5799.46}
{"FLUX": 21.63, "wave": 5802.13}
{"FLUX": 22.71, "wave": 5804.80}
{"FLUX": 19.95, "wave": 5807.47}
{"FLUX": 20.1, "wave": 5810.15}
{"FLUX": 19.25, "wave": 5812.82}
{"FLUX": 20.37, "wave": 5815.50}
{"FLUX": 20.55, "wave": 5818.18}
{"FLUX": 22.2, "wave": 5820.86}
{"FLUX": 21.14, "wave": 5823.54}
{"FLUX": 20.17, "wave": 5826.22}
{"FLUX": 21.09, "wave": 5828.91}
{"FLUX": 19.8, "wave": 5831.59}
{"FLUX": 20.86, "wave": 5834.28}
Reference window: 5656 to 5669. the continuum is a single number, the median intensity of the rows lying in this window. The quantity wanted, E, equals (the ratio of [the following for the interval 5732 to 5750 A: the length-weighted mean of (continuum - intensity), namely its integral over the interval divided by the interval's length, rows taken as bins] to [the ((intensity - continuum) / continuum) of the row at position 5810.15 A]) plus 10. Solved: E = 99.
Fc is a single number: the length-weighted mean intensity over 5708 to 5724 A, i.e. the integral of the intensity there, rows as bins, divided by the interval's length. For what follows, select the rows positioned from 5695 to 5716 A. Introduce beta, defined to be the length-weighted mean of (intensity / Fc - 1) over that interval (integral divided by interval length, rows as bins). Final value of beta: -0.015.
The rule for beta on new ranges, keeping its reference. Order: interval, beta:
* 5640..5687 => -0.054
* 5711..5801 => -0.040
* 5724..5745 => -0.027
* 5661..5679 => -0.045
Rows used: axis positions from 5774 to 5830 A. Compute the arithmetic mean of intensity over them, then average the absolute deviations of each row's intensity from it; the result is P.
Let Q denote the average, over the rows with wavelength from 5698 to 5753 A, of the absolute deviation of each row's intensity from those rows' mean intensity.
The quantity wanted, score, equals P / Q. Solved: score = 1.30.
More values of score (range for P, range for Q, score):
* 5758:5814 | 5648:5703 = 1.18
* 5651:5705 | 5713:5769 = 1.00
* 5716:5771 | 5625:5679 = 1.17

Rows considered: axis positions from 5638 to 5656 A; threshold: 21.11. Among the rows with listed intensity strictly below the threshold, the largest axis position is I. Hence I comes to 5651.81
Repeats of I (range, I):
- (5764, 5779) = 5778.13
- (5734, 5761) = 5759.53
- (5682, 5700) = 5693.60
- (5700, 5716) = 5711.99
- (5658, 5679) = 5677.89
